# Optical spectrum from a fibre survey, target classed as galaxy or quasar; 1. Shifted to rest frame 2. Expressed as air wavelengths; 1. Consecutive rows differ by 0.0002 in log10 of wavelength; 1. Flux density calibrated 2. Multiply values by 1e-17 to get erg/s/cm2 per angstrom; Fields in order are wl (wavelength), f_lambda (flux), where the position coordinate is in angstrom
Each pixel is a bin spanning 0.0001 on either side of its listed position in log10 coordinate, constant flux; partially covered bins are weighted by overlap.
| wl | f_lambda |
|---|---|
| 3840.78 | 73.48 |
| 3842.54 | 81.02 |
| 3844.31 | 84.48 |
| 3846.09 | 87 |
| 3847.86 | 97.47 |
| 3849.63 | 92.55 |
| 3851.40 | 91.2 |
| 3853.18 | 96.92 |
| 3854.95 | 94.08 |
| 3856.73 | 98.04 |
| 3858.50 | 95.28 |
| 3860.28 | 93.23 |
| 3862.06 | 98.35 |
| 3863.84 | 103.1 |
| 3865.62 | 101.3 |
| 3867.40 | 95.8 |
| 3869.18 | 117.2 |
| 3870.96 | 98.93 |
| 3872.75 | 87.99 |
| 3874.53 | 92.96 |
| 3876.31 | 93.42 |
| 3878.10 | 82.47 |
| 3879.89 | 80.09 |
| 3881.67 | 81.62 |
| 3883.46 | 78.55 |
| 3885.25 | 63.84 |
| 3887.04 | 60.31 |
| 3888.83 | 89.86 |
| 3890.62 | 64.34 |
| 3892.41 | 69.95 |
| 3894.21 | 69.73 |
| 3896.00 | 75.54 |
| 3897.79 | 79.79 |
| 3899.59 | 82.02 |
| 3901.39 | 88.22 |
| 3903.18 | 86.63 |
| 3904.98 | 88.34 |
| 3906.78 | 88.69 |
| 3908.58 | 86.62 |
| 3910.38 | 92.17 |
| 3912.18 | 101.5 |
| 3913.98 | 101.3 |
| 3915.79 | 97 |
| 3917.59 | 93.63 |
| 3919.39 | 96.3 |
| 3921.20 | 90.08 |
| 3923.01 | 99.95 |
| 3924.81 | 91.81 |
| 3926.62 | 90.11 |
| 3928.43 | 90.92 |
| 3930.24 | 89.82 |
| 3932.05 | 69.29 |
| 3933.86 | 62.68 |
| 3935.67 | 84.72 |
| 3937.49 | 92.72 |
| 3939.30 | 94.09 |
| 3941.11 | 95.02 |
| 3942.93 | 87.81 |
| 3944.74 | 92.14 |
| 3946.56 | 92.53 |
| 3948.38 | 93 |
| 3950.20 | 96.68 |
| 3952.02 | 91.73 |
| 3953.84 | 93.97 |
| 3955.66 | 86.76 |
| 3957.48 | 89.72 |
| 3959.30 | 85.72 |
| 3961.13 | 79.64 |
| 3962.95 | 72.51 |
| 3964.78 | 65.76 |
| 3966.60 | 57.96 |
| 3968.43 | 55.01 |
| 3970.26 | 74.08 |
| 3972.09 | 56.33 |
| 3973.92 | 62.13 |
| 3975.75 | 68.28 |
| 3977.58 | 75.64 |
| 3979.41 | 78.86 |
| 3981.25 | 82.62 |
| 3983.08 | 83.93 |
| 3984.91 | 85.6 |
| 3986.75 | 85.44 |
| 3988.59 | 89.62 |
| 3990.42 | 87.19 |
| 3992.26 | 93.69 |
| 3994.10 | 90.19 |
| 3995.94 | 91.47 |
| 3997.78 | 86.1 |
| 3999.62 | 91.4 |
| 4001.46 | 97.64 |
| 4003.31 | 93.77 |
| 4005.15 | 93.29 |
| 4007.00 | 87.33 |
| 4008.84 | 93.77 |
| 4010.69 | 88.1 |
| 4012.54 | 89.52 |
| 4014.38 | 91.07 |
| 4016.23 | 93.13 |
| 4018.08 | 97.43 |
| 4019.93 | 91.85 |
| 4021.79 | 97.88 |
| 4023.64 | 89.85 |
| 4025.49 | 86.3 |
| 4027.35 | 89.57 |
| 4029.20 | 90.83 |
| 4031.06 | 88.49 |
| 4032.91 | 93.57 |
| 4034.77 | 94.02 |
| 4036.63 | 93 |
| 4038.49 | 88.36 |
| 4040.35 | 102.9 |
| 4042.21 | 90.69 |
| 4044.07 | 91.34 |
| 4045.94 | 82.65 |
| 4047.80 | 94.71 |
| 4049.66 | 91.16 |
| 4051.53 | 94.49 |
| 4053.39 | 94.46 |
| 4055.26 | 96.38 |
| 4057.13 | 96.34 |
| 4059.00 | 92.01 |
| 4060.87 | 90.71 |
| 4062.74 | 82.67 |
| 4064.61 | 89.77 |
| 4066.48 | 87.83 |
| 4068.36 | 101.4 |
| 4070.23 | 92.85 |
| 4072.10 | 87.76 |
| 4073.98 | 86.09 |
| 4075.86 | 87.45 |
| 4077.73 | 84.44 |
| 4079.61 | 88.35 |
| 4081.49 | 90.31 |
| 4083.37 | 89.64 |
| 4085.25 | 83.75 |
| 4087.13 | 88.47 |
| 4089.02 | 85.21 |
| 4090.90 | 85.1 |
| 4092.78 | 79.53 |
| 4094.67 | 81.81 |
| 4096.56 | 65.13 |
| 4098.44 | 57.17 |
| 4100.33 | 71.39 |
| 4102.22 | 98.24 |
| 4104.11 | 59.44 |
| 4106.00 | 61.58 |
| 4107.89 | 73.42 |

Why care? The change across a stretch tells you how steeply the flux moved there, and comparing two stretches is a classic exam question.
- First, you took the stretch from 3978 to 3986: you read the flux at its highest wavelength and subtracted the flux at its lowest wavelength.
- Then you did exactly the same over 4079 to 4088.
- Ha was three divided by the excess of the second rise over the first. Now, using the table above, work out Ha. -0.45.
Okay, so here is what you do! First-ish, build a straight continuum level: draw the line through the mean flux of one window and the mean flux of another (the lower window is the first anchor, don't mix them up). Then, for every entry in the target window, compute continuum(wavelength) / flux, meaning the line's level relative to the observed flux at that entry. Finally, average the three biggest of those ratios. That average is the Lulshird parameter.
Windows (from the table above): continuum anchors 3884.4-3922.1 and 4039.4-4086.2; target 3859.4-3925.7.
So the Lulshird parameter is 1.33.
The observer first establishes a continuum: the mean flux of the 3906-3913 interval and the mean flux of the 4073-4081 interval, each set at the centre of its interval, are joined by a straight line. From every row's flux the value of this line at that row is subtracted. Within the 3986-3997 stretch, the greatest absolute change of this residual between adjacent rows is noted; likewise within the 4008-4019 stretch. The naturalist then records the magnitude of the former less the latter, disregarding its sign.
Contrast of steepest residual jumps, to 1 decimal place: 1.0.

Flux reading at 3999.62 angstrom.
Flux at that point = 91.4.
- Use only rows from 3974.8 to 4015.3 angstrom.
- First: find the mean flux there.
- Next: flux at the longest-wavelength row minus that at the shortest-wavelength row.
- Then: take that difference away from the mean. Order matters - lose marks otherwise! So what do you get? 65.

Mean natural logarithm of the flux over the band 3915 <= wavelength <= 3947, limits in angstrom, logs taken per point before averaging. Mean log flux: 4.49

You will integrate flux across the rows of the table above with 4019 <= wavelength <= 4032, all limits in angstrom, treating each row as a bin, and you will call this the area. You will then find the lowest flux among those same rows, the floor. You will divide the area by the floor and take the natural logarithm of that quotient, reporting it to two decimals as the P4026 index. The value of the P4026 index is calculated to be 2.61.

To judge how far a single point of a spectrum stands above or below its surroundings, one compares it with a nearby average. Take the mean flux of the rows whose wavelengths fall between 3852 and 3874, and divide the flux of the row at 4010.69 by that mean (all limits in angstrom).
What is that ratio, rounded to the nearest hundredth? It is 0.90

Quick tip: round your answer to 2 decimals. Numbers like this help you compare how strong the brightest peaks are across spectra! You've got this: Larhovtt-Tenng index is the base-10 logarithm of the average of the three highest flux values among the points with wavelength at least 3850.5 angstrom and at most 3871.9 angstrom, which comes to 2.03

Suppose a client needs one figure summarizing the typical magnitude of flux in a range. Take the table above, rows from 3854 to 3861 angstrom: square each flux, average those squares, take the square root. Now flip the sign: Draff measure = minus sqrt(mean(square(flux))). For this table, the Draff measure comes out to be -95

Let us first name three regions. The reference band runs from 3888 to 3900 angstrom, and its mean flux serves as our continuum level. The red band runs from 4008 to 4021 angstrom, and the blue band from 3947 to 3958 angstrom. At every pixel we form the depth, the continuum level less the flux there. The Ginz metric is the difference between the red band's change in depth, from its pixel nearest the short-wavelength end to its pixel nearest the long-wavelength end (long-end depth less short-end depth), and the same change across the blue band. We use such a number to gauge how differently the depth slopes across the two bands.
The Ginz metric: -1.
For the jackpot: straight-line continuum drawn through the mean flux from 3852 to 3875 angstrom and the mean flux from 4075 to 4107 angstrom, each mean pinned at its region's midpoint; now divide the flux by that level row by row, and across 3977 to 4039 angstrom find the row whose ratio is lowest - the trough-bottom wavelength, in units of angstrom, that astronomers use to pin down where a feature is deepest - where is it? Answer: 3977.58 angstrom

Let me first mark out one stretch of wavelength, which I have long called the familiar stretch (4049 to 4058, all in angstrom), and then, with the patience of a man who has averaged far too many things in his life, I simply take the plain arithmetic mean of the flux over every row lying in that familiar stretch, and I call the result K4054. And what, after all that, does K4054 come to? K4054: 94.6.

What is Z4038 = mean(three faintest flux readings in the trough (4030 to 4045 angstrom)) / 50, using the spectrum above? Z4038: 1.78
